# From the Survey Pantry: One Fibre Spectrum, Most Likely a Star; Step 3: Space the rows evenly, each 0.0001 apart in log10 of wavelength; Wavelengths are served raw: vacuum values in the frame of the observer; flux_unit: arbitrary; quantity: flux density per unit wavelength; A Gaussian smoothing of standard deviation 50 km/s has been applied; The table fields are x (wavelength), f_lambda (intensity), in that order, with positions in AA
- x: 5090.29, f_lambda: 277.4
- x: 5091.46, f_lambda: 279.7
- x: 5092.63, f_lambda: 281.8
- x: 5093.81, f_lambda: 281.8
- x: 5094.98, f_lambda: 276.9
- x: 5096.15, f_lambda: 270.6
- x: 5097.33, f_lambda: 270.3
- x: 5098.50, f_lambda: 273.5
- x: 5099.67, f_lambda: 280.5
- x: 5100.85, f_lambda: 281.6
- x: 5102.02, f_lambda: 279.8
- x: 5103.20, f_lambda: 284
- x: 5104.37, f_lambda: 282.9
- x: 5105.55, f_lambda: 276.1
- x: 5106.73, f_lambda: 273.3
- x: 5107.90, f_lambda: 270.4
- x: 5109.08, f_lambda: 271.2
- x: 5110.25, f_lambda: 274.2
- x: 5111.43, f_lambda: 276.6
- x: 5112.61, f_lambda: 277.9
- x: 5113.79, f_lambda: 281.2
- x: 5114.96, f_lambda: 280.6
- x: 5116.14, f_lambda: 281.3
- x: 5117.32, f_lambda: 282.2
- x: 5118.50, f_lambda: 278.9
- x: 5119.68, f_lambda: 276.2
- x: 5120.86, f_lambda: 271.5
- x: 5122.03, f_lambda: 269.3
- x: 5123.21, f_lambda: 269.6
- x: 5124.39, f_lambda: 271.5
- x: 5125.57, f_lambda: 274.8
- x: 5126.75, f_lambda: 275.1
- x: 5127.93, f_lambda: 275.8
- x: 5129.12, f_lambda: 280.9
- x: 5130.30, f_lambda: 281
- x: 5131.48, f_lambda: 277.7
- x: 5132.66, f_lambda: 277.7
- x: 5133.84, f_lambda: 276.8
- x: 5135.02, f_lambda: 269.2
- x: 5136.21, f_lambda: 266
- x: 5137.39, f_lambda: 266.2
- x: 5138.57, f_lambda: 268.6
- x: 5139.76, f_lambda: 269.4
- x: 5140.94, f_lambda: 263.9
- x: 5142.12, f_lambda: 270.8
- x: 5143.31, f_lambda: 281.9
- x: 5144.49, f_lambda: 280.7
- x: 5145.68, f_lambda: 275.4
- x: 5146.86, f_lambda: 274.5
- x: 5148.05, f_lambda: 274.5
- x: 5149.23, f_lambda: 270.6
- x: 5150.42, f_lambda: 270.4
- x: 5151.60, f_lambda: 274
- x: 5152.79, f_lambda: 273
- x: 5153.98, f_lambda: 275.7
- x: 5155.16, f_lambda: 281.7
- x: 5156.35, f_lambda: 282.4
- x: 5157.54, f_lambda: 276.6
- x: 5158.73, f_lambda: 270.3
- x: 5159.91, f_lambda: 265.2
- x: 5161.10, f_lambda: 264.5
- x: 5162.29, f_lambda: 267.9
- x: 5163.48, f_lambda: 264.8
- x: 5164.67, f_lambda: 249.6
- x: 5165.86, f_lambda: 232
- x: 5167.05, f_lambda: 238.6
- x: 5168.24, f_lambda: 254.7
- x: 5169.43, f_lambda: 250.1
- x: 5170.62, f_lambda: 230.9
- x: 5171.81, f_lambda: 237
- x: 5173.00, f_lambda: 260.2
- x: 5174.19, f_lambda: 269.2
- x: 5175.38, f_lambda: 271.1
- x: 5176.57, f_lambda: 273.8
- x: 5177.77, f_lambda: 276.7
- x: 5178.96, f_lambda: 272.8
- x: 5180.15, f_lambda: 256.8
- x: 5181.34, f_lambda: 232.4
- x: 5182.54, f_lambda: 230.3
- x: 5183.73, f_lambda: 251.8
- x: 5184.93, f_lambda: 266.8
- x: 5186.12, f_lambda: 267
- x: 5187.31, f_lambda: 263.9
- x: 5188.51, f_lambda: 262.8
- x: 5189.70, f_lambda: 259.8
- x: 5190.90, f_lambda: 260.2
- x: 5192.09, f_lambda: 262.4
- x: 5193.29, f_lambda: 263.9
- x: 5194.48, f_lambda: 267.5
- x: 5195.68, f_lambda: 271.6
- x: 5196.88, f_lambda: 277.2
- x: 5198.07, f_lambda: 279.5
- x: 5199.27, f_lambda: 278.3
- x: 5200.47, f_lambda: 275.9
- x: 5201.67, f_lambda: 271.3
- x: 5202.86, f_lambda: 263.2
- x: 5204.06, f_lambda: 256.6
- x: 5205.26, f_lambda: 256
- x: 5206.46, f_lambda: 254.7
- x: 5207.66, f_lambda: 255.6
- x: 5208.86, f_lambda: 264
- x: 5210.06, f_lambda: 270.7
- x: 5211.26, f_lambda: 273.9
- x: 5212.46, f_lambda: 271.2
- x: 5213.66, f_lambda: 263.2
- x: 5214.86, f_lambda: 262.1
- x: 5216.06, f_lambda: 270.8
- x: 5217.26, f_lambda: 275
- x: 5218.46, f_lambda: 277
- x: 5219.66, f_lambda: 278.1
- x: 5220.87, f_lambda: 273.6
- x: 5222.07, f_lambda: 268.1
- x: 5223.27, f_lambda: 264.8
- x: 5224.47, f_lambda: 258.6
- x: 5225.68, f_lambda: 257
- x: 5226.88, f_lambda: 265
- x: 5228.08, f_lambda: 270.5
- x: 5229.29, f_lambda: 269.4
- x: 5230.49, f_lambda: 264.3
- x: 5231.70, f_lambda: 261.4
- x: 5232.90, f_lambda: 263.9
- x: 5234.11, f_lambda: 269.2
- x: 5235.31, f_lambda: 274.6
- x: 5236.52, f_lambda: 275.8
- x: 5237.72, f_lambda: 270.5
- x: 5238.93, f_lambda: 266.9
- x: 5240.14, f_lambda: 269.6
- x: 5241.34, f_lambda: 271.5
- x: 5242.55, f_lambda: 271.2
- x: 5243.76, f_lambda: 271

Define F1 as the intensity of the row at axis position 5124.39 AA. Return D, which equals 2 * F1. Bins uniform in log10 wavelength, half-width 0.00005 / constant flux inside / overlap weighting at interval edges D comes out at 543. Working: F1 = 271.5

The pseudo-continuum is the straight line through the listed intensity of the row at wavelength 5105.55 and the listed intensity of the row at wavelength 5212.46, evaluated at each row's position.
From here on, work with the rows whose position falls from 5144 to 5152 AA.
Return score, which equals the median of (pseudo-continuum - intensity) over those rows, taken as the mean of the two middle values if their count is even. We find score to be -0.3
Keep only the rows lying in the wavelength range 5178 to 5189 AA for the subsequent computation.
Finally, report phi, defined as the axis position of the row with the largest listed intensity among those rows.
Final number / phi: 5178.96 AA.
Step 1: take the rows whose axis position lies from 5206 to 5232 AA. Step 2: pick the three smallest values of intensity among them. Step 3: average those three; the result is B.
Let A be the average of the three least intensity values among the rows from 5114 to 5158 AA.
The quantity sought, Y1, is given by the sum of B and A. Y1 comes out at 521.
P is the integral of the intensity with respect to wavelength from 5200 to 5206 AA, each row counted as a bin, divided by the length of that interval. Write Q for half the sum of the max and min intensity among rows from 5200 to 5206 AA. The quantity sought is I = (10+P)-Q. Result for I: 8.2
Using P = 264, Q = 266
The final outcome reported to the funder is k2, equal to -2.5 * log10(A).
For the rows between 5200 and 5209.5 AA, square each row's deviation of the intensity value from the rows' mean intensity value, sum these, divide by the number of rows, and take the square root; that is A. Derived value -2.2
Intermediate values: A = 7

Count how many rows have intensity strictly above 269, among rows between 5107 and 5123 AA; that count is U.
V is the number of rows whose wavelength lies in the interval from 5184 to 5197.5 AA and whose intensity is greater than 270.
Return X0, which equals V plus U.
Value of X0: 15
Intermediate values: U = 13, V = 2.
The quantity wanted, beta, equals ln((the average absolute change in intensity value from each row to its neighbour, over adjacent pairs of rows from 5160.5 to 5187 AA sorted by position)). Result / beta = 2.3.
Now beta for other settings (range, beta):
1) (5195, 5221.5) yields 1.4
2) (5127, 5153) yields 1.1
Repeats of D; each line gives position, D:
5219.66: 556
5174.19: 538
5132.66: 555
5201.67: 543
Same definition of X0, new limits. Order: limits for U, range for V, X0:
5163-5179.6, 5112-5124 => 13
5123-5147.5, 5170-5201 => 26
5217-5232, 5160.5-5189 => 10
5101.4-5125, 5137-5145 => 23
